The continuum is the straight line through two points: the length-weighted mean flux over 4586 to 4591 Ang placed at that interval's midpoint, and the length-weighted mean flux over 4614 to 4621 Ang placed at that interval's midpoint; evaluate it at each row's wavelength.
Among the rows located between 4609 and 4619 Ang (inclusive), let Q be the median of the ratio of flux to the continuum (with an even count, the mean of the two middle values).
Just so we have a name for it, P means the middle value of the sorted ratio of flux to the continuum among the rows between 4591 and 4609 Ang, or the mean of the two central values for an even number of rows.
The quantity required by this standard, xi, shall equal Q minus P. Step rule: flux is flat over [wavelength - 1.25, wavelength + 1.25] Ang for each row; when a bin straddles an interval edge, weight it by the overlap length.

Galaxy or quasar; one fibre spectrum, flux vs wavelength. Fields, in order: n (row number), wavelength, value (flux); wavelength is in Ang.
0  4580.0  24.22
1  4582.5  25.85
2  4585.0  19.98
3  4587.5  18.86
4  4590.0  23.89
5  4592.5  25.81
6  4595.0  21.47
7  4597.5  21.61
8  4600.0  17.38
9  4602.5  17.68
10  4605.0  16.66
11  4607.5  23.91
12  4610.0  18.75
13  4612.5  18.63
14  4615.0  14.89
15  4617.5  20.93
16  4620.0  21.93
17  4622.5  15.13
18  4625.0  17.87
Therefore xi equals -0.09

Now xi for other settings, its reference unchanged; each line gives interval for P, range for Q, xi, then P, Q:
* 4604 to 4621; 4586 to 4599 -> 0.10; 0.95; 1.049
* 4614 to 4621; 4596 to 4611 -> -0.17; 1.08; 0.910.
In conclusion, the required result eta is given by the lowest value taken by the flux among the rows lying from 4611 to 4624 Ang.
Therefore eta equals 14.89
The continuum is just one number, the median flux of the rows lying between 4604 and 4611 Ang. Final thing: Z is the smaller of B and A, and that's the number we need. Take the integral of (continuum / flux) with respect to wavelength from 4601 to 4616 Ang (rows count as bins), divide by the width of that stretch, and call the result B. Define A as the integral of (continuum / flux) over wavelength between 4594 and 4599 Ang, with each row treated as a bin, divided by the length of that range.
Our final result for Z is 0.88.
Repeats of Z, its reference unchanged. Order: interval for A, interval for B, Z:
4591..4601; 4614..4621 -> 0.88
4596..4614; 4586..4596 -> 0.85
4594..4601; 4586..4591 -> 0.90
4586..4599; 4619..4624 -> 0.86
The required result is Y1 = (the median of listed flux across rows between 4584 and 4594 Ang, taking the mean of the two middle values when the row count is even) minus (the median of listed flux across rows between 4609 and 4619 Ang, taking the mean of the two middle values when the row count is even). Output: 3.2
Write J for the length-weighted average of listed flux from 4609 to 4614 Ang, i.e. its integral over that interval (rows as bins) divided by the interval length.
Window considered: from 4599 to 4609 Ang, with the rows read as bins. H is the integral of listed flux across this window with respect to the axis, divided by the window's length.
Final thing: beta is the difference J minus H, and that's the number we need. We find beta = -0.4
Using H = 18.9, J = 18.5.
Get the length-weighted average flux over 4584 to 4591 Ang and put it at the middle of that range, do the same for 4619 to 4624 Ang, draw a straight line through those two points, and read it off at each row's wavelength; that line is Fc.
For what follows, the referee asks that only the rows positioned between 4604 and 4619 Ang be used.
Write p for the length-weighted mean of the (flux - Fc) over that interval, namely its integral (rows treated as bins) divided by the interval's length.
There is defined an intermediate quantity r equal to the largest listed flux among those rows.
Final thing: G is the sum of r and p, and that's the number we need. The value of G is 23.9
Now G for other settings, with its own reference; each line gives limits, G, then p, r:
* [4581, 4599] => 27.6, 1.8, 25.85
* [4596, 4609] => 23.7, -0.3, 23.91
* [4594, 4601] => 21.7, 0.1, 21.61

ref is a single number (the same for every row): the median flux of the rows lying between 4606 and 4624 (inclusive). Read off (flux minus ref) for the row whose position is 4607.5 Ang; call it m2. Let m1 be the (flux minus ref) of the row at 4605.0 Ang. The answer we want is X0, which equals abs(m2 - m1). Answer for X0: 7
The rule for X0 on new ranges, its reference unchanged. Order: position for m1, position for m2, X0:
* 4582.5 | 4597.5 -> 4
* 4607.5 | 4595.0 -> 2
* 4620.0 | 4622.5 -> 7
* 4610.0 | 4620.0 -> 3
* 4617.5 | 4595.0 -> 1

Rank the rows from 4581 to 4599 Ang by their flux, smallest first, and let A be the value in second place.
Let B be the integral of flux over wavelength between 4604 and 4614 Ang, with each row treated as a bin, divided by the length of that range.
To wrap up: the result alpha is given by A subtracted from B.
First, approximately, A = 19.98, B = 19.4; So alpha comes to -0.5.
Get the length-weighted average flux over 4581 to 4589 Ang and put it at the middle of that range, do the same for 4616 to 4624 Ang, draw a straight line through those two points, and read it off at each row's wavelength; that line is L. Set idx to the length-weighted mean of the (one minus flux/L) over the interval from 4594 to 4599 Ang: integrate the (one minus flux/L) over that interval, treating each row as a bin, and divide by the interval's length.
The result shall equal -0.022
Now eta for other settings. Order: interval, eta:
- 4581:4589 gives 18.86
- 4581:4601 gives 17.38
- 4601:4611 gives 16.66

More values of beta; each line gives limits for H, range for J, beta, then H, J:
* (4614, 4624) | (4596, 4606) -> 0.2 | 18.3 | 18.5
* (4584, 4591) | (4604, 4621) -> -1.4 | 20.8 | 19.4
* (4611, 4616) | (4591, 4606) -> 3.3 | 17.0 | 20.2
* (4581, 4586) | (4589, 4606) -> -2.5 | 23.1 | 20.7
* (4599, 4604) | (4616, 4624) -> 1.7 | 17.5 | 19.1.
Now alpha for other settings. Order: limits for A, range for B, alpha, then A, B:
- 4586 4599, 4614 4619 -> -3.2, 21.47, 18.3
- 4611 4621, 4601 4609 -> 0.7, 18.63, 19.3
